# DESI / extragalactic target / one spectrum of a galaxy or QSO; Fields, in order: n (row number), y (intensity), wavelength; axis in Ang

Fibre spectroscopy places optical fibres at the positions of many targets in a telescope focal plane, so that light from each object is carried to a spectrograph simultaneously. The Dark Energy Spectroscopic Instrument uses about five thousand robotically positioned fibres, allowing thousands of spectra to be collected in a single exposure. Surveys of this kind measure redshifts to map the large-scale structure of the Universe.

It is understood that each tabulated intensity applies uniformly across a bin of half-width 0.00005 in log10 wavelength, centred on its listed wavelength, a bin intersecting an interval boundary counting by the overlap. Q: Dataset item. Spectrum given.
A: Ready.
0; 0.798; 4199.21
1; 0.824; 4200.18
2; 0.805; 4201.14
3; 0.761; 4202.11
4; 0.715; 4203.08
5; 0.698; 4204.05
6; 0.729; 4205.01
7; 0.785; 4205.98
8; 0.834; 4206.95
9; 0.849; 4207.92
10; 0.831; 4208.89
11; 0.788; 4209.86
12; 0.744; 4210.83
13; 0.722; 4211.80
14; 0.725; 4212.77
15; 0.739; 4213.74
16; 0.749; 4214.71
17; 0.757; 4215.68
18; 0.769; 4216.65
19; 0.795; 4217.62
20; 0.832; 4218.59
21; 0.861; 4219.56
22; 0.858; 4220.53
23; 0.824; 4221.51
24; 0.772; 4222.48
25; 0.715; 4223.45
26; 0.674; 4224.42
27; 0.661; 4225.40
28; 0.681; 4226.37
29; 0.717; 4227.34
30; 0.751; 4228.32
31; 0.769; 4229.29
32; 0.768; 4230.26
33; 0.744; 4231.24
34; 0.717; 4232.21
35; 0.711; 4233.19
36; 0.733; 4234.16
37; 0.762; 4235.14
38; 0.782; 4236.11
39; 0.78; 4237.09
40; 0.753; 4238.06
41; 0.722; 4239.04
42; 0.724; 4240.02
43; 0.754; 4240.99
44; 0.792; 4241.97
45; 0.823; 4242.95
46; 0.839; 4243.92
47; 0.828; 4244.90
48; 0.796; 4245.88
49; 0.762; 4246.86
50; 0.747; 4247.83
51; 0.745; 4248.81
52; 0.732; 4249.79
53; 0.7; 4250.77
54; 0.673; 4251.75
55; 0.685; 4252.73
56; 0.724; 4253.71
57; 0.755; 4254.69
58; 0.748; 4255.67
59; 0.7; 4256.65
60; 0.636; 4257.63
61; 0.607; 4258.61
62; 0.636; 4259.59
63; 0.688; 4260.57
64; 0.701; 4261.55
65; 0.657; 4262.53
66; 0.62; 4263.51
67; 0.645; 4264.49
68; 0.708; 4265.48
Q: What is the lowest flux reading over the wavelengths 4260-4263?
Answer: 0.657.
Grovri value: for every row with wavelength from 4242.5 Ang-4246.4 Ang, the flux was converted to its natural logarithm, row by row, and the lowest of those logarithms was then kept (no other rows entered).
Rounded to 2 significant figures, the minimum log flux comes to -0.23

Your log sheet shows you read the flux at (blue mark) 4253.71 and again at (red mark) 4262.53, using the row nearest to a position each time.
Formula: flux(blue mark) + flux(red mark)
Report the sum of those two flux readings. 1.38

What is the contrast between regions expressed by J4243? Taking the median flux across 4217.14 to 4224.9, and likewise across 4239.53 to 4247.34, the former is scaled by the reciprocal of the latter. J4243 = 1.02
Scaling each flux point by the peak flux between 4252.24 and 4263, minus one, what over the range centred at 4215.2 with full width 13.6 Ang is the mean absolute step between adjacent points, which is 0.029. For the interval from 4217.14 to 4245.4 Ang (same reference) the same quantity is 0.033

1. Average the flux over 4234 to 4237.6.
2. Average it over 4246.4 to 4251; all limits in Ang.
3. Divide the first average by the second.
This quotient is 1.04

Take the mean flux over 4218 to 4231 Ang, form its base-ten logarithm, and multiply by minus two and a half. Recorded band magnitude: 0.298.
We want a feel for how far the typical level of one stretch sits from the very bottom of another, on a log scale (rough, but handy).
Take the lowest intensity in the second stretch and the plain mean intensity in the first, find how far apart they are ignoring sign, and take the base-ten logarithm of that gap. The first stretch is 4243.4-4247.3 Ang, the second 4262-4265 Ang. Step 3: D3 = -0.73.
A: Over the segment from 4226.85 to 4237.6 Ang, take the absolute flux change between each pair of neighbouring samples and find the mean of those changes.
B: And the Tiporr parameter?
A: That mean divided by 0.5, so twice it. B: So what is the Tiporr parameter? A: 0.037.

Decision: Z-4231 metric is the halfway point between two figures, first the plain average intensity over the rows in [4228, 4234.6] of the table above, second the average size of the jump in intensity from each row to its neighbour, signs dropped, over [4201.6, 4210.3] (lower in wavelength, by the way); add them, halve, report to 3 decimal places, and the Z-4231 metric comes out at 0.388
